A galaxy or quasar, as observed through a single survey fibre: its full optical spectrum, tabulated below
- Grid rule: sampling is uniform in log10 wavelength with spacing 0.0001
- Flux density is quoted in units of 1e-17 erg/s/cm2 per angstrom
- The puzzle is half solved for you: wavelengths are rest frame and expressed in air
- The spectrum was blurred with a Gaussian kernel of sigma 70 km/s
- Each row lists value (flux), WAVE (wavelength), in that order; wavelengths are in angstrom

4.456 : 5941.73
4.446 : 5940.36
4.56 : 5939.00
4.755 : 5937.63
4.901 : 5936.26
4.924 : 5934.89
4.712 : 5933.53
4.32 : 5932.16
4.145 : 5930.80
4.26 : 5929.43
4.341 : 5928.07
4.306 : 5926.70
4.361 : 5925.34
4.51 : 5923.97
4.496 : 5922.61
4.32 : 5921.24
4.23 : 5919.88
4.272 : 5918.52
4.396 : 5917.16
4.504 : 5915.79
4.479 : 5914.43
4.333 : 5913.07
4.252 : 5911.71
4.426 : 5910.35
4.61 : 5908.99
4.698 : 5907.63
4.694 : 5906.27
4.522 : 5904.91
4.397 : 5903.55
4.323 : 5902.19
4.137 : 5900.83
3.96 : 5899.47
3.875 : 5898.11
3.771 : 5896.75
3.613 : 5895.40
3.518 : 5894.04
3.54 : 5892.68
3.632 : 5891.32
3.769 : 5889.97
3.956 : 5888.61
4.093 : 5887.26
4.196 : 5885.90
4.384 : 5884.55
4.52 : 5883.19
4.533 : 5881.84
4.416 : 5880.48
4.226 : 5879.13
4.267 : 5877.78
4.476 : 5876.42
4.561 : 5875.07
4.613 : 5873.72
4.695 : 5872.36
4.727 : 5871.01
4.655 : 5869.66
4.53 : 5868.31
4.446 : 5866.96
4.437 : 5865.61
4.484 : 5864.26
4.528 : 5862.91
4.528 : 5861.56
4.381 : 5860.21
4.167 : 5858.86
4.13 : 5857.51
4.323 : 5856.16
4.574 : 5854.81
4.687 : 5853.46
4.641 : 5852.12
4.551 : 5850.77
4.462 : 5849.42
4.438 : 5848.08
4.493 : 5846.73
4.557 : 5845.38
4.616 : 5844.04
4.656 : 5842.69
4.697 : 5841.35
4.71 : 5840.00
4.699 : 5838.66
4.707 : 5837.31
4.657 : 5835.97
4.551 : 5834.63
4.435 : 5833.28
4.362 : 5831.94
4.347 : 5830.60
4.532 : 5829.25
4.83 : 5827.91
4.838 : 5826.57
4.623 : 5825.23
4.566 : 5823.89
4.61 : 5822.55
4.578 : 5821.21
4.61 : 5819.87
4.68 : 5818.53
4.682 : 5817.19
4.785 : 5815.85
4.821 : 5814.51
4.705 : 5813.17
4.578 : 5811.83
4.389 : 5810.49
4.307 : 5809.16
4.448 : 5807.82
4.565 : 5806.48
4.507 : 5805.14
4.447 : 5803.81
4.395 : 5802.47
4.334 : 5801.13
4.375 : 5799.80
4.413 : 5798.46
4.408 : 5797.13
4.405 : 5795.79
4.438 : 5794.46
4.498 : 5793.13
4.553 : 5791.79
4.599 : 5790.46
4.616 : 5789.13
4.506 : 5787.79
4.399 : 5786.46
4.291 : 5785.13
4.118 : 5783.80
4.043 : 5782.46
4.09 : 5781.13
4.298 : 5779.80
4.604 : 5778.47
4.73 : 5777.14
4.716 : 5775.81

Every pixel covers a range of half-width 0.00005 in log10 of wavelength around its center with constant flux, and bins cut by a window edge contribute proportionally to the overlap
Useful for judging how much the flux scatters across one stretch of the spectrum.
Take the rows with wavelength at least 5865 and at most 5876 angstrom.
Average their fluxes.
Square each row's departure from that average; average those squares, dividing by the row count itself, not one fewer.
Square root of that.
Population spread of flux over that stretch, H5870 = 0.10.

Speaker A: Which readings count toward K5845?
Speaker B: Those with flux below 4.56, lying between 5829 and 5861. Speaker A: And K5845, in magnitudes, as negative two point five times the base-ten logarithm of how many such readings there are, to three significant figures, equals -2.87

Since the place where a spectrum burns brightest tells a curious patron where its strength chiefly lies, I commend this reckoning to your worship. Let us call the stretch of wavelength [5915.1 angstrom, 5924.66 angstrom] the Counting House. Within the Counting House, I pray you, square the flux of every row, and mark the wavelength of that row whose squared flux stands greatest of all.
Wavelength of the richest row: 5923.97 angstrom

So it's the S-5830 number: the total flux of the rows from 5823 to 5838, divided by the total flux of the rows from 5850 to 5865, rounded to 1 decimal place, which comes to 1.0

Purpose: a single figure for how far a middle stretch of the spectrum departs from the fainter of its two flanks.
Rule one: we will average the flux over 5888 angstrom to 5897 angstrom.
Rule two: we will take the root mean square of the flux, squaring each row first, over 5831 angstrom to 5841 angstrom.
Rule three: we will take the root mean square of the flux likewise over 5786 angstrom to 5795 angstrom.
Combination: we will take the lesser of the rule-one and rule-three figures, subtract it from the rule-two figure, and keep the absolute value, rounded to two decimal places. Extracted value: 0.91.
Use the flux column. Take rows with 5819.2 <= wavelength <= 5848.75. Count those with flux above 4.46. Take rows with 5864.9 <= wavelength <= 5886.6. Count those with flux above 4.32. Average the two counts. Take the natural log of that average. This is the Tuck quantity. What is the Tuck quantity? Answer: 2.74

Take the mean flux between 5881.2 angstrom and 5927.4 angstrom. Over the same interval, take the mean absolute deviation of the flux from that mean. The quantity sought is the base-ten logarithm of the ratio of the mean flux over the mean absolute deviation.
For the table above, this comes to 1.2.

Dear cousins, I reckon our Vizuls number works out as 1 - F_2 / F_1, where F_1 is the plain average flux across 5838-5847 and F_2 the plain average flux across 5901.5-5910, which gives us 0.02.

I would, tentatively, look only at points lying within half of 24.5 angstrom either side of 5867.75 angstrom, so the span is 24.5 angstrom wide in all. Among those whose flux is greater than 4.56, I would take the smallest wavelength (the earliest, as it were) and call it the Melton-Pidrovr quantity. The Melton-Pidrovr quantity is 5869.66 angstrom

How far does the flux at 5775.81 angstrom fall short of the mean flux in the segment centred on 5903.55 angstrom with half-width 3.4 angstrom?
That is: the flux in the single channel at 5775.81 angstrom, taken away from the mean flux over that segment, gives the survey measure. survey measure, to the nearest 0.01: -0.30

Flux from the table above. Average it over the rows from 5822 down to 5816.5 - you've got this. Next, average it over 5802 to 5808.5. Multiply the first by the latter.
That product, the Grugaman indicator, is 20.7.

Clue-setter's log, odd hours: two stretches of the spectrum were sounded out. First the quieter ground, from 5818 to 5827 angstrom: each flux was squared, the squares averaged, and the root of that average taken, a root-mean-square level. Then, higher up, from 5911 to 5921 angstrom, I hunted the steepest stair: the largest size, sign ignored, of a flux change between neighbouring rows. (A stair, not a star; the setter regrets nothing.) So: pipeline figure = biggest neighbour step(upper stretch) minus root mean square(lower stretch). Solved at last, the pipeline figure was -4.50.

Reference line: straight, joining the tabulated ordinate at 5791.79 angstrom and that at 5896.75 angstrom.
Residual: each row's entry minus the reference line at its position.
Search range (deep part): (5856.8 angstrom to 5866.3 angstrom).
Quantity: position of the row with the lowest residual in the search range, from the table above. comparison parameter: 5857.51 angstrom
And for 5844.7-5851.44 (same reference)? 5848.08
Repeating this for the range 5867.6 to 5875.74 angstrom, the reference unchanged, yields 5868.31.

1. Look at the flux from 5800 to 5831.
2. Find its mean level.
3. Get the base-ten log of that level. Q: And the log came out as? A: 0.660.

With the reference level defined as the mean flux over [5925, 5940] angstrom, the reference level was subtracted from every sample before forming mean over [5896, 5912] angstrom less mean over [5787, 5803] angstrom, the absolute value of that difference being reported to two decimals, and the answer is 0.16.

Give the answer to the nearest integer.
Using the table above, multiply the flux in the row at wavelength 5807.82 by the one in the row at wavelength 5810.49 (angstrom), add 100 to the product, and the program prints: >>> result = 120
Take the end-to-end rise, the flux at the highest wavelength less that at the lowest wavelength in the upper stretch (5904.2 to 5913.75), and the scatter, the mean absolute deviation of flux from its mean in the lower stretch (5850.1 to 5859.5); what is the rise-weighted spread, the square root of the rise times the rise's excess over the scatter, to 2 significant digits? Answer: 0.27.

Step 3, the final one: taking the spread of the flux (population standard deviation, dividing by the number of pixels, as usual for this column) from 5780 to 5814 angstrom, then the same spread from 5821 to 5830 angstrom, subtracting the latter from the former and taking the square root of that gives 0.20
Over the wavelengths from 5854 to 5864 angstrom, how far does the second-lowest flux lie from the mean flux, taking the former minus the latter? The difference -0.21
